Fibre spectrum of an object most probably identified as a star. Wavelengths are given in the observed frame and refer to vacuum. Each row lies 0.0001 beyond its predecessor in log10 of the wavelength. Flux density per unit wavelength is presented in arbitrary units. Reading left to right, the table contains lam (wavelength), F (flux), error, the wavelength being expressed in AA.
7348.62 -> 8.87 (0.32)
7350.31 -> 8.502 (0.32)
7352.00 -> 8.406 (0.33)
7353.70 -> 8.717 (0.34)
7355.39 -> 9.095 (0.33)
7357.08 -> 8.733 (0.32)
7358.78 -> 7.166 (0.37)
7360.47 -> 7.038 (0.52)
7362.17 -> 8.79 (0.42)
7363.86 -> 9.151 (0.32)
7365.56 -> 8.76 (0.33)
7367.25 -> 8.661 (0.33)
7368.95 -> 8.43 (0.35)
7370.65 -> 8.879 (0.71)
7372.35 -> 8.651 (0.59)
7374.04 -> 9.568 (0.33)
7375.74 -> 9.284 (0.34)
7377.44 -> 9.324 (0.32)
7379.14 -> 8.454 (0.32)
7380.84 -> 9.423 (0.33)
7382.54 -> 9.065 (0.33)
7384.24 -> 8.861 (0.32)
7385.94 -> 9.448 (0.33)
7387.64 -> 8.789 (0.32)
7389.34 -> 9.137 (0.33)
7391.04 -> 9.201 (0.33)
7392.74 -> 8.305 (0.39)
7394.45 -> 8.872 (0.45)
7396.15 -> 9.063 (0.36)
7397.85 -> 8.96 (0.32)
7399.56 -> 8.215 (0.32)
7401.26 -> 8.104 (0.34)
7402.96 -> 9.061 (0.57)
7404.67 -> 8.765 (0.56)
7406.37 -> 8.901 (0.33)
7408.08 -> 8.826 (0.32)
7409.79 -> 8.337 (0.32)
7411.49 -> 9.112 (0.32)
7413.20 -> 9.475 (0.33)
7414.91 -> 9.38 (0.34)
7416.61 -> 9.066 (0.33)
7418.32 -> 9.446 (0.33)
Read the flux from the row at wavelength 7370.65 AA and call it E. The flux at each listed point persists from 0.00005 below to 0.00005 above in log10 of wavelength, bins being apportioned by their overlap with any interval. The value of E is 8.879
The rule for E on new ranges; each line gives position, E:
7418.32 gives 9.446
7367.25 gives 8.661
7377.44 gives 9.324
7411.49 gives 9.112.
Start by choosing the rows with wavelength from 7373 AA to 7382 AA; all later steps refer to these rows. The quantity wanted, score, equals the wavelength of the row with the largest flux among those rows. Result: 7374.04 AA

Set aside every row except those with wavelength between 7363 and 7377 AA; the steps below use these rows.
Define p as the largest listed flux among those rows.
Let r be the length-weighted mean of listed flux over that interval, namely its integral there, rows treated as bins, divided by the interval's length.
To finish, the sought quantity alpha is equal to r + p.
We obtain 18.5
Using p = 9.568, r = 8.94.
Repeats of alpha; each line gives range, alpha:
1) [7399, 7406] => 17.6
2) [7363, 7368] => 18.0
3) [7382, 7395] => 18.4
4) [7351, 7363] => 17.4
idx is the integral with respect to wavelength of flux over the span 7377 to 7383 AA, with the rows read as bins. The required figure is 54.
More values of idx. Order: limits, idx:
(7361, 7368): 61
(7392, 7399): 61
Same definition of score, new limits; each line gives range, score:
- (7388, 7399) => 7391.04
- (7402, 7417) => 7413.20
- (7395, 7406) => 7396.15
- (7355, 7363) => 7355.39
